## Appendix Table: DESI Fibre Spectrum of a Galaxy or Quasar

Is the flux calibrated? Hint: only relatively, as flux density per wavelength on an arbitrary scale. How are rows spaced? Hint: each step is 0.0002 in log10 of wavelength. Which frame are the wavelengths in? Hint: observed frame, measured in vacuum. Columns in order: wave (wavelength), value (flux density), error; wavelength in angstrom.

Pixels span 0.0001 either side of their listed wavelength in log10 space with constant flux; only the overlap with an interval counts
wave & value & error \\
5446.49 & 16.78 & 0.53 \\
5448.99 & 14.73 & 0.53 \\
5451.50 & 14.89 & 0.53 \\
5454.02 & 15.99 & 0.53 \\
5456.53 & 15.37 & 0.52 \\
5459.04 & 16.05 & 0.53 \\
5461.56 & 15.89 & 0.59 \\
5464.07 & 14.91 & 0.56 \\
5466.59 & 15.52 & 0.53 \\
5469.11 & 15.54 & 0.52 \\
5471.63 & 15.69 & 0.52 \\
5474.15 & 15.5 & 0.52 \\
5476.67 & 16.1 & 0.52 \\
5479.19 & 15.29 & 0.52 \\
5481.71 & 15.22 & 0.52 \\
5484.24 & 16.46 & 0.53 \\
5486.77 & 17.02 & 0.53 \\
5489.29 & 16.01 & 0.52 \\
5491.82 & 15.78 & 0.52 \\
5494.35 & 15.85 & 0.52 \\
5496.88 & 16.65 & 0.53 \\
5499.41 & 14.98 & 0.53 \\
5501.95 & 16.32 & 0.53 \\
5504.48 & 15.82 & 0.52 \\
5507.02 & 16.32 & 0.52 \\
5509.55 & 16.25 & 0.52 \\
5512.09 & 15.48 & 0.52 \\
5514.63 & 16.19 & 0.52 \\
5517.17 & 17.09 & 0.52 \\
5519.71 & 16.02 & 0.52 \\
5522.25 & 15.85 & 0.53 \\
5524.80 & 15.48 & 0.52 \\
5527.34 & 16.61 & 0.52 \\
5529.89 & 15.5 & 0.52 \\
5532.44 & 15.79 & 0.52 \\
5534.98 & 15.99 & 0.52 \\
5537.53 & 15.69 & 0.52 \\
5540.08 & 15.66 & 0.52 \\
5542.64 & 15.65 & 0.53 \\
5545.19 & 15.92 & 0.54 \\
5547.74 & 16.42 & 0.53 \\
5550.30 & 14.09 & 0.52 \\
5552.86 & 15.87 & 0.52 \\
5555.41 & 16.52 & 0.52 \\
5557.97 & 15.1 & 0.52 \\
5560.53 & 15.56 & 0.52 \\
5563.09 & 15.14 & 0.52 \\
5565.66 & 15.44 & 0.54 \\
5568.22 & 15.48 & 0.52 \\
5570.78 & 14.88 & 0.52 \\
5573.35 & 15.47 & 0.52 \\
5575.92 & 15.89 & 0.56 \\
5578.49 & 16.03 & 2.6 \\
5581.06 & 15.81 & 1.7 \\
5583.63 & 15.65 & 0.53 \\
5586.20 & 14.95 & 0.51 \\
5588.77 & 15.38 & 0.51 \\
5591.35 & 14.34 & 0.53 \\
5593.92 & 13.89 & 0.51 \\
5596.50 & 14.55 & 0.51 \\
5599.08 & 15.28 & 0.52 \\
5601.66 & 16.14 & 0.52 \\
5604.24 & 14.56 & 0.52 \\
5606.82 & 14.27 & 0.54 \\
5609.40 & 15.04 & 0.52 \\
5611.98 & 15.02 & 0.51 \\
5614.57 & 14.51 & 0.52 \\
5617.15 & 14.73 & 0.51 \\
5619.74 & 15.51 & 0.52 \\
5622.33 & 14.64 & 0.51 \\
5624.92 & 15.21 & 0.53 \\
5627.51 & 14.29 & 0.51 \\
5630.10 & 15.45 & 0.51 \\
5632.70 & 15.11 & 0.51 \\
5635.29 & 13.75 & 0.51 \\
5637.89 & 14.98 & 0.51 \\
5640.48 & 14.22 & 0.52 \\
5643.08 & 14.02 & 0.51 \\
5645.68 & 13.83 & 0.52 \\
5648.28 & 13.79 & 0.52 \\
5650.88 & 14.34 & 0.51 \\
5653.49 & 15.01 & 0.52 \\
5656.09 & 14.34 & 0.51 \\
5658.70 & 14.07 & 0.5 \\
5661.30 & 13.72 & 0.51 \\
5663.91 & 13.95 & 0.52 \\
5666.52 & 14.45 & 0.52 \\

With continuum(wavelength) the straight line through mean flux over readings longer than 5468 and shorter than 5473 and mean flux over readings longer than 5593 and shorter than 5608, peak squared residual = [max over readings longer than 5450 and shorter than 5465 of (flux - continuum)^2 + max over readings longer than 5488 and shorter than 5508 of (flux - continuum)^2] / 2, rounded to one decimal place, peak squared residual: 1.1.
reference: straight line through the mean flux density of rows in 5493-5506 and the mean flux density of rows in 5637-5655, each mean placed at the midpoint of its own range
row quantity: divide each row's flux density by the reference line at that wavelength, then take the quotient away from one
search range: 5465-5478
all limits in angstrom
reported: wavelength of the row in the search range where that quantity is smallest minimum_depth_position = 5476.67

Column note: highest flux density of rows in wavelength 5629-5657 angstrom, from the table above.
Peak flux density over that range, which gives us 15.45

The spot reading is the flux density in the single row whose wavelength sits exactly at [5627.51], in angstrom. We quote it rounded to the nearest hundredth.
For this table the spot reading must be 14.29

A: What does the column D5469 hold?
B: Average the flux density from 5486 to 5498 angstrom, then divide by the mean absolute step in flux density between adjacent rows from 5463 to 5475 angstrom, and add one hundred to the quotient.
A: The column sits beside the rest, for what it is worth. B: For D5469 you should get 167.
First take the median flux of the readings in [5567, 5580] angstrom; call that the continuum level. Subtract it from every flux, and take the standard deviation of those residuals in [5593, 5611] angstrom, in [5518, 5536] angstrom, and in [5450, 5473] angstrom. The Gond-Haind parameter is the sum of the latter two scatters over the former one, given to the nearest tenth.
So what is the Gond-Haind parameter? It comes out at 1.1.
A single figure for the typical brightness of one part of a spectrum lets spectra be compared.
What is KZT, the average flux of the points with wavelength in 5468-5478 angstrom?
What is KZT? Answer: 15.7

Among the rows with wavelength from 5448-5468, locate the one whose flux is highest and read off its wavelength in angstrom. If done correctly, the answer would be 5459.04 angstrom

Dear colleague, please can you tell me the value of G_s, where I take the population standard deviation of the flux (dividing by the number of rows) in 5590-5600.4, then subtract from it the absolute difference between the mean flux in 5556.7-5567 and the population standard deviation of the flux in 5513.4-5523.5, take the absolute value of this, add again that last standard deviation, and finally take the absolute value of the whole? 14.8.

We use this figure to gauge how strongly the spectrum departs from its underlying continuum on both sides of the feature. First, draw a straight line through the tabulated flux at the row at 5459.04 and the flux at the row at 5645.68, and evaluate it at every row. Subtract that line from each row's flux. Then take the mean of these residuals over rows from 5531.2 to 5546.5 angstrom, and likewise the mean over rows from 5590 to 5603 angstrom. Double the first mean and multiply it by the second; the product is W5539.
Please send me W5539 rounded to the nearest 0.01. 0.58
